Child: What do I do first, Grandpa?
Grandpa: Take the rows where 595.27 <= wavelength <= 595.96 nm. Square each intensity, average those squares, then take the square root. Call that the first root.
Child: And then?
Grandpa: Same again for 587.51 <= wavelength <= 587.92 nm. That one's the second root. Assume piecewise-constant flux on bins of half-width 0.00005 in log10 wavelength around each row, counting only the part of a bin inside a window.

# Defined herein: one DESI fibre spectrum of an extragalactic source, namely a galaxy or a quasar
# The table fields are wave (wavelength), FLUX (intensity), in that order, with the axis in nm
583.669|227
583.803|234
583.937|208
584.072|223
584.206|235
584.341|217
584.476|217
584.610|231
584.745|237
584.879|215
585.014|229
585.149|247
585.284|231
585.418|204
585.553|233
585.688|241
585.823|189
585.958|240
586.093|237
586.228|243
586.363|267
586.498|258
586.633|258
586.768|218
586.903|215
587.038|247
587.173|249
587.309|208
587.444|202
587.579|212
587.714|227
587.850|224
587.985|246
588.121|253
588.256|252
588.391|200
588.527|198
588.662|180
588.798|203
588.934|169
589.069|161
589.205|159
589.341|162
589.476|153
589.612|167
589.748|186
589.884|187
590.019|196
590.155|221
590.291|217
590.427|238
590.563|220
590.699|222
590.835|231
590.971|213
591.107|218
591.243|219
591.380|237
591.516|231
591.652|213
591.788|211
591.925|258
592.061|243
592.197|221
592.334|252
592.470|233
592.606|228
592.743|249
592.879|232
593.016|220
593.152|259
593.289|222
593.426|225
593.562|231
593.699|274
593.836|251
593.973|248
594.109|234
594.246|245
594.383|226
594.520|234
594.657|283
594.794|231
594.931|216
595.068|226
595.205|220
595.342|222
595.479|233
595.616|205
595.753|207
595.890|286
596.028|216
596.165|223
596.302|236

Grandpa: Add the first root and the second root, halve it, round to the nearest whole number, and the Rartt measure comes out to 227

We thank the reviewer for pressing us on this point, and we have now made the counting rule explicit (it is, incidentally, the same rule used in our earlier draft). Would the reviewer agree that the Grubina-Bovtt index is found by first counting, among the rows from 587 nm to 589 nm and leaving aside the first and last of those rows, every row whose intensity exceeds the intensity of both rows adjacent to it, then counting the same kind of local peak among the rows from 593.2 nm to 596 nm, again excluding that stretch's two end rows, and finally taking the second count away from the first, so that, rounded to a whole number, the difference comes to -1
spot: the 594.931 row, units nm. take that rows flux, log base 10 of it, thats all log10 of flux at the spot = 2.33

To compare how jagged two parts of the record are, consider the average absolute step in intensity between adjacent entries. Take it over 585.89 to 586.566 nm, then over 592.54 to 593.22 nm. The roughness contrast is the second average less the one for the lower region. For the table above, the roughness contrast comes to 12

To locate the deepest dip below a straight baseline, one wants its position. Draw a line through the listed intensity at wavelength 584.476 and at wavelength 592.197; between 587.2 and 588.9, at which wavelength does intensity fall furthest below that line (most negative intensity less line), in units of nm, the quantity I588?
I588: 588.662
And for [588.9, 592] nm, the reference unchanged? 589.476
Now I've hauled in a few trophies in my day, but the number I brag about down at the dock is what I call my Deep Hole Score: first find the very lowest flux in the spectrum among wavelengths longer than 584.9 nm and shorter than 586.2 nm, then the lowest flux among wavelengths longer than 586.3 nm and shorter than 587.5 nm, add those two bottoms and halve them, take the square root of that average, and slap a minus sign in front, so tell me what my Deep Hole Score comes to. -14.0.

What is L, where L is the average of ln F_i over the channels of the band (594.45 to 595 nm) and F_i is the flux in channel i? 5.48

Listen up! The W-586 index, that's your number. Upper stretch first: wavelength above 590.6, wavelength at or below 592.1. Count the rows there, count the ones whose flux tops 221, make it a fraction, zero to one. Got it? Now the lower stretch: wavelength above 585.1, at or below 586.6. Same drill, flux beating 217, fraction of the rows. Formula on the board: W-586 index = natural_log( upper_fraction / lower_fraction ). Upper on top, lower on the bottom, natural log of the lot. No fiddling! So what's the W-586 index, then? -0.41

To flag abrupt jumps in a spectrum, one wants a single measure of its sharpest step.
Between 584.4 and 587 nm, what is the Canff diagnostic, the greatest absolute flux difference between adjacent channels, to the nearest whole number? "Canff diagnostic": 52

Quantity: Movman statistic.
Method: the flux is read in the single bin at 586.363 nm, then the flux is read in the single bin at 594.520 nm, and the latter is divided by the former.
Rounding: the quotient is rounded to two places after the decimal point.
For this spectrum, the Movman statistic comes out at 0.88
